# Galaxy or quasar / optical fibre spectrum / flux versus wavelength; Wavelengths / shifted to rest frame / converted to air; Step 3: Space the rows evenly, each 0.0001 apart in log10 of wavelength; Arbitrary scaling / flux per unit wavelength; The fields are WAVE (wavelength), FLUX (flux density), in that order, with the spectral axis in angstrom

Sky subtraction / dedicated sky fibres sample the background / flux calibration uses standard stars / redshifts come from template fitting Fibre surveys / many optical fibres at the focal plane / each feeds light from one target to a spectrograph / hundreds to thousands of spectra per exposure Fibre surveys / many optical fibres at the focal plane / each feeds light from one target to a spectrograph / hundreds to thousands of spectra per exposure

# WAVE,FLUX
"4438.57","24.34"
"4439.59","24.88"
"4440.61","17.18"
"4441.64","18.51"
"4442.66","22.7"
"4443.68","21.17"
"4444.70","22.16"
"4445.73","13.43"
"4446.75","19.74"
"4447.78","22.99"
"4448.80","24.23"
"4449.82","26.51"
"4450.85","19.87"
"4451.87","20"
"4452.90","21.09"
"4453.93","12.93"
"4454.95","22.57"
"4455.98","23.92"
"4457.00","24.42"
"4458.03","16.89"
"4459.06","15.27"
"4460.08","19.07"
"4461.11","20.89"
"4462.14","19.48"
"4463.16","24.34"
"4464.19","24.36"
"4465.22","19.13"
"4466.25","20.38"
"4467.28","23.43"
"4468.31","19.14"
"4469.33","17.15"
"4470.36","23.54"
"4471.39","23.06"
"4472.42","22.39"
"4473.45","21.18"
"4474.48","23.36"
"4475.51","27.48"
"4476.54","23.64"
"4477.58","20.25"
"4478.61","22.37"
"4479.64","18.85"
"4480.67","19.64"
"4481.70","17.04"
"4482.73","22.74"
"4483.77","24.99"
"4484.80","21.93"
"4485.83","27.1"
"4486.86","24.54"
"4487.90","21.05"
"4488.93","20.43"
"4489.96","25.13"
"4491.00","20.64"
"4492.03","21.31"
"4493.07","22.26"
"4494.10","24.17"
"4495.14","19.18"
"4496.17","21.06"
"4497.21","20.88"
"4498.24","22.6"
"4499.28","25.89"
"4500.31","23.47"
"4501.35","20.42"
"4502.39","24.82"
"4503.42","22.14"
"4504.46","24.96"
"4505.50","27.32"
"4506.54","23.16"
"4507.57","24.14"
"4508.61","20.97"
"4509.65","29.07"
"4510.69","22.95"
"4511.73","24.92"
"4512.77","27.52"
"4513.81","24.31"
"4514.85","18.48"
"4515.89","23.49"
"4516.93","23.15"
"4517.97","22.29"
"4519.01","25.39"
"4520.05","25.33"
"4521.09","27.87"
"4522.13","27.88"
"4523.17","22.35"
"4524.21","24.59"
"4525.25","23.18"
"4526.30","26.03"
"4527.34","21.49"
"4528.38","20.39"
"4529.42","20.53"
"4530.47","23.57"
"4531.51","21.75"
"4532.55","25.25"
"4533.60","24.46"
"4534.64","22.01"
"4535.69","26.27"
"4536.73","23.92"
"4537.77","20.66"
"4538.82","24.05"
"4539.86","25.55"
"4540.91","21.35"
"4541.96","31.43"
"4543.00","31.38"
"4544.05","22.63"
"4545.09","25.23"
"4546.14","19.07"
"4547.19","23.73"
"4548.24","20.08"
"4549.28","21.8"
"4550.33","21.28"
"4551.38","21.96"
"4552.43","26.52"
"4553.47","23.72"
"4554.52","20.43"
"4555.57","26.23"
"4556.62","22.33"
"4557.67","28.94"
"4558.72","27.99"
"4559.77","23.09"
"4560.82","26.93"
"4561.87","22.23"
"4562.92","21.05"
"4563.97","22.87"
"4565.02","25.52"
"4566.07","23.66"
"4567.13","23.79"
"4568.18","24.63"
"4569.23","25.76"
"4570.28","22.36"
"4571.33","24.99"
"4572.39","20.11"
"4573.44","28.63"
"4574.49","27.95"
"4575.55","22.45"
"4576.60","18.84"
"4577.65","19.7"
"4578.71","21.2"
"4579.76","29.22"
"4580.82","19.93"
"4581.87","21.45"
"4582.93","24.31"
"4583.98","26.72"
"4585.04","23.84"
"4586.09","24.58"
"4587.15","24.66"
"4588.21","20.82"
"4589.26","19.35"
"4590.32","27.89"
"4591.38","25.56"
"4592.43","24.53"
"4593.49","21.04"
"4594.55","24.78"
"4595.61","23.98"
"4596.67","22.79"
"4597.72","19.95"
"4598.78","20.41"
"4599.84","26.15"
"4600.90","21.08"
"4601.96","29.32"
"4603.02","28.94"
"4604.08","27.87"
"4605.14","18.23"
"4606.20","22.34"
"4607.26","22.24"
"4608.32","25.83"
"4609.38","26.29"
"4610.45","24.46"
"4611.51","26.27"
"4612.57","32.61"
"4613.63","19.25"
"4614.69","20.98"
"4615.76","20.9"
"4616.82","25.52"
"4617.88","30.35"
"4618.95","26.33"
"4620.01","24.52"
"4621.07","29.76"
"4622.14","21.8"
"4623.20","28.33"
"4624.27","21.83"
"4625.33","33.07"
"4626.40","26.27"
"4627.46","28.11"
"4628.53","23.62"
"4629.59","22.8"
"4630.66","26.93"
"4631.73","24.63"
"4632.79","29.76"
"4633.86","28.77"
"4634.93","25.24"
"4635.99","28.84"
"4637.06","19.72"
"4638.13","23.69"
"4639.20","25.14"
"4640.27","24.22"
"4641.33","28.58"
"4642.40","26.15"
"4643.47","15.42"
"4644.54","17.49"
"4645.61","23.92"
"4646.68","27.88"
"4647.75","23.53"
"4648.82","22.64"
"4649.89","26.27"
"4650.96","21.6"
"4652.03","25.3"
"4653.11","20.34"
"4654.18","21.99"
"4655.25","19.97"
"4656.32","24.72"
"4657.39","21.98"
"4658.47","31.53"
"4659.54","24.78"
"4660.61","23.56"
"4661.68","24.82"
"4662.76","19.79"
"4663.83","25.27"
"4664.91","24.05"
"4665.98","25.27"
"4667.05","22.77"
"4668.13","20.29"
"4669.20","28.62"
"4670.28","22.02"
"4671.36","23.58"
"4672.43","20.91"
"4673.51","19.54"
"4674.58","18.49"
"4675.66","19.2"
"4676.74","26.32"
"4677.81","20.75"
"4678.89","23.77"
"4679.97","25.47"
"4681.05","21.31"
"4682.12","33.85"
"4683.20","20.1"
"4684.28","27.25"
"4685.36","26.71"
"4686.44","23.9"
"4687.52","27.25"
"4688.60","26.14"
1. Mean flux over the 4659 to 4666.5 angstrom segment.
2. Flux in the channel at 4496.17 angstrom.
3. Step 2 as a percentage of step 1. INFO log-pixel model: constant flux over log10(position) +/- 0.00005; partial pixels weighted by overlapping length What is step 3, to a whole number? 88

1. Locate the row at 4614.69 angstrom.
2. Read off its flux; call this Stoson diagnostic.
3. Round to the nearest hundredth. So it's 20.98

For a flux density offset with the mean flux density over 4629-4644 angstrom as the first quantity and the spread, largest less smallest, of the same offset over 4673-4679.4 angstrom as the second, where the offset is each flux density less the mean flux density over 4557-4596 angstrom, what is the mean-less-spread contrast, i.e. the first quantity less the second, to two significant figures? -6.8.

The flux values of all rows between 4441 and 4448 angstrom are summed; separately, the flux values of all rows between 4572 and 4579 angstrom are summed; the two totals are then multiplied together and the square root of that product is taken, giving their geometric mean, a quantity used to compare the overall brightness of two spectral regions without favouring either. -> 150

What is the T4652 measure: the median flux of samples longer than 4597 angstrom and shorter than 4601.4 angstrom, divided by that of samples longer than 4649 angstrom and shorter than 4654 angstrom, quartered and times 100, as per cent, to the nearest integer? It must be 22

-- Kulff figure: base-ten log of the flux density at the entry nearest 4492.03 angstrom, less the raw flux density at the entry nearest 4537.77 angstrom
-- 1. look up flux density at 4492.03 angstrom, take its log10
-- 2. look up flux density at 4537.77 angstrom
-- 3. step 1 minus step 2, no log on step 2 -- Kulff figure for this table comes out -19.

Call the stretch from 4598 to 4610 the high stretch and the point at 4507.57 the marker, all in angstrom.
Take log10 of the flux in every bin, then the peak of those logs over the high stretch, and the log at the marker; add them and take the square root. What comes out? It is 1.69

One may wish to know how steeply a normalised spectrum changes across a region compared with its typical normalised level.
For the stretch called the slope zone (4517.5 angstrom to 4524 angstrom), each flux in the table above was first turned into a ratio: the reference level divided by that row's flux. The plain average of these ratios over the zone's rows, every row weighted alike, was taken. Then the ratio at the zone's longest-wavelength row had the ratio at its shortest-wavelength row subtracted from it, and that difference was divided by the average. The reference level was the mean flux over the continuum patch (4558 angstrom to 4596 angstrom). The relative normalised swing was 0.00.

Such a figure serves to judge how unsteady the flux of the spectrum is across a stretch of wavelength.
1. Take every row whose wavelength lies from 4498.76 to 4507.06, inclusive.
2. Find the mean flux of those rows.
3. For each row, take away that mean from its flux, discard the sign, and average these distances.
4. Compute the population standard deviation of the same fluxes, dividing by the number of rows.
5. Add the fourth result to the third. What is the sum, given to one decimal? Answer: 3.8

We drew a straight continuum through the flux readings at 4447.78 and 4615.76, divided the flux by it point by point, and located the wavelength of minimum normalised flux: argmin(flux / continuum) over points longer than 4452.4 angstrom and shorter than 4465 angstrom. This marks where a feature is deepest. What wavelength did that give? 4453.93 angstrom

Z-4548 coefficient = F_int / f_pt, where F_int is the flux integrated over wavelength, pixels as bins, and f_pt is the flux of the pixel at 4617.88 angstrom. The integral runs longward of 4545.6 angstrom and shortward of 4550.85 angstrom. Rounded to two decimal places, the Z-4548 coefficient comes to 3.66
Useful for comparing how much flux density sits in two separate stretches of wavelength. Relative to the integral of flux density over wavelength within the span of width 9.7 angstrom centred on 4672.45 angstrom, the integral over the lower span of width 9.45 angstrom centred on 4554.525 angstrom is 1.07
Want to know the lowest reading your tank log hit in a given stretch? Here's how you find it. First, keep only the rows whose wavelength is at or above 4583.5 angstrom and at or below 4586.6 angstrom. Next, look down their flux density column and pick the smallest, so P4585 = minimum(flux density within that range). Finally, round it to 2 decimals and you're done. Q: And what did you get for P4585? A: 23.84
